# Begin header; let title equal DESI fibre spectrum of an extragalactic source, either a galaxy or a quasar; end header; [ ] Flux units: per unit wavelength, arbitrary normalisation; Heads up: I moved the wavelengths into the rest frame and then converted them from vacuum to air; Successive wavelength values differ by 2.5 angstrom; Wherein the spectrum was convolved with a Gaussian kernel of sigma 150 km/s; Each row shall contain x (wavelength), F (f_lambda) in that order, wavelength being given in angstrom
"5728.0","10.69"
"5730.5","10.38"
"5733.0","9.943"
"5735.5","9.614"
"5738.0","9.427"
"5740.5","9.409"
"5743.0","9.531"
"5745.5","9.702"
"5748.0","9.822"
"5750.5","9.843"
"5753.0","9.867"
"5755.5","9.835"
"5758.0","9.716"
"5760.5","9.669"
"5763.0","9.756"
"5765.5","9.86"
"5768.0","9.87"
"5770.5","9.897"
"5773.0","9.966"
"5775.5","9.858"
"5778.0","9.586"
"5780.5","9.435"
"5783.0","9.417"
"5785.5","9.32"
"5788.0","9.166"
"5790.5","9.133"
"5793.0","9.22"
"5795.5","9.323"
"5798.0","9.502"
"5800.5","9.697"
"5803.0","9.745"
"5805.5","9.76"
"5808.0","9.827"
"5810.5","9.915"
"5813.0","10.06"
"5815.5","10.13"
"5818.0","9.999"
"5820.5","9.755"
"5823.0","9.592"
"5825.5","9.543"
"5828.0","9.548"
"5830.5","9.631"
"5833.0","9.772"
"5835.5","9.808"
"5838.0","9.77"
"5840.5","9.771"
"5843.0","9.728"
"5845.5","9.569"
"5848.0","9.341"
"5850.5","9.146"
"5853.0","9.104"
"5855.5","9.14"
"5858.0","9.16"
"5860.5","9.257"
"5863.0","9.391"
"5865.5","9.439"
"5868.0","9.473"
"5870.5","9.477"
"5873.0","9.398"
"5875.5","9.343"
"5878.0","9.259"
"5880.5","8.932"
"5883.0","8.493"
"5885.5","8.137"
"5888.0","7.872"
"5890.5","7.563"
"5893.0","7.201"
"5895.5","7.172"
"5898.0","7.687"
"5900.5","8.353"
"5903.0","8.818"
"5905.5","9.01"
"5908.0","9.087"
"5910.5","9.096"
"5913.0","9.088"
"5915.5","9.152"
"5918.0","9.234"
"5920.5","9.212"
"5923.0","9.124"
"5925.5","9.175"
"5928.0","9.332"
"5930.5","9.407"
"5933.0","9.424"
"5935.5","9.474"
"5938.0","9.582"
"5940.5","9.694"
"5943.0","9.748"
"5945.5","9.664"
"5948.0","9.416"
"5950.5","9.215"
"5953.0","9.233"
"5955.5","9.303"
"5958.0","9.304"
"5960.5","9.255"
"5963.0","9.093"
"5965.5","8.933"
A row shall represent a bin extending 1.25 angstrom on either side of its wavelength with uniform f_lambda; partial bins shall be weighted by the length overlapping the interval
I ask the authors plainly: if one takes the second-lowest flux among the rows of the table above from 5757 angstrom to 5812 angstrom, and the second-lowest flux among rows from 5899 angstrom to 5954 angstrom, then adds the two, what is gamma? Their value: 18.0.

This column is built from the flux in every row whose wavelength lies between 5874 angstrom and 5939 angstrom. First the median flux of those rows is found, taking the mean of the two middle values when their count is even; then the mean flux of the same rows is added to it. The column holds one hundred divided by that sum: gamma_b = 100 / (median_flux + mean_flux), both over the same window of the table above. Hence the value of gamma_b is 5.6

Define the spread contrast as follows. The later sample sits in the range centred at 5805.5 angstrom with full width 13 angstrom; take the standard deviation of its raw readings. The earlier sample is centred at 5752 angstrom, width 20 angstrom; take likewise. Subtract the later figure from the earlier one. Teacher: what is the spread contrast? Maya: 0.03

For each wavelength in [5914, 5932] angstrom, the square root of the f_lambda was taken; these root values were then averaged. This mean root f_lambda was 3.04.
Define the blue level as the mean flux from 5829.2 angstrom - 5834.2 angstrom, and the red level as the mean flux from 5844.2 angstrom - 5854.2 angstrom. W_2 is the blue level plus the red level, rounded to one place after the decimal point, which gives 19.0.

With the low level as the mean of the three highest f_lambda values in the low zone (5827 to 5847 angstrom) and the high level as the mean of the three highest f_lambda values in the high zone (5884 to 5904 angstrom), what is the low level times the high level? 82.5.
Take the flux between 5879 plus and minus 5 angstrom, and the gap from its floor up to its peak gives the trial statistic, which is 0.85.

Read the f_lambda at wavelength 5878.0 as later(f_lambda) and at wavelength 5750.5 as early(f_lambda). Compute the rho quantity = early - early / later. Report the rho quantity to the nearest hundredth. 8.78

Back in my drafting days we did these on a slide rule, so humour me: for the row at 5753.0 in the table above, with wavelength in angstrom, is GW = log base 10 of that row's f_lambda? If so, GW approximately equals 0.994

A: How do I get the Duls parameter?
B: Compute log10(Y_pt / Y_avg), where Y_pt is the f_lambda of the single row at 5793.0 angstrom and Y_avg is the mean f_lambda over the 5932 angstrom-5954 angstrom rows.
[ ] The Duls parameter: -0.013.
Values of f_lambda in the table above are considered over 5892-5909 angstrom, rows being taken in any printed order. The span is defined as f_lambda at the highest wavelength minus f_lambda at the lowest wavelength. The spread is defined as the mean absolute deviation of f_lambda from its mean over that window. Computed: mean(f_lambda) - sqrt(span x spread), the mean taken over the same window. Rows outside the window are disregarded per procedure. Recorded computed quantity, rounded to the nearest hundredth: 7.03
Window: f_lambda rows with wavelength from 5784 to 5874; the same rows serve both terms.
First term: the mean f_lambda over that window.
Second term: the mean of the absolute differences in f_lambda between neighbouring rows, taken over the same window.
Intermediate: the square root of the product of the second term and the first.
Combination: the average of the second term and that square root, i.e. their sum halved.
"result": 0.51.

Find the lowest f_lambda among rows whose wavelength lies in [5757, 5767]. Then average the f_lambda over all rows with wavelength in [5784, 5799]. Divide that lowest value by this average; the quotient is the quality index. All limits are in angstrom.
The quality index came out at 1.04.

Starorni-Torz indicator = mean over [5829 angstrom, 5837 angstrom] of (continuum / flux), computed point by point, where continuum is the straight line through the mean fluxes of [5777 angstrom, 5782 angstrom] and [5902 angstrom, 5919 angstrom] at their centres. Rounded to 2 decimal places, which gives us 0.96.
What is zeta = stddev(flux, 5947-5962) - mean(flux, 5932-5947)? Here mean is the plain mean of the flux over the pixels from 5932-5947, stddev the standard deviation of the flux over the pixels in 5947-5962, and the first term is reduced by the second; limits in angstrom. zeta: -9.53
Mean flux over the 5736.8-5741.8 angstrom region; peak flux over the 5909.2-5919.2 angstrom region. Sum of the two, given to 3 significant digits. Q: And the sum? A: 18.7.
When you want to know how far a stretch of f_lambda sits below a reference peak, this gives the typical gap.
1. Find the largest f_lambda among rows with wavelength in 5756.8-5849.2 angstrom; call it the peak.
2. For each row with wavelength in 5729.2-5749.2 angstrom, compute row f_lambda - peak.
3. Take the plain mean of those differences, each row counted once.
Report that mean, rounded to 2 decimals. -0.40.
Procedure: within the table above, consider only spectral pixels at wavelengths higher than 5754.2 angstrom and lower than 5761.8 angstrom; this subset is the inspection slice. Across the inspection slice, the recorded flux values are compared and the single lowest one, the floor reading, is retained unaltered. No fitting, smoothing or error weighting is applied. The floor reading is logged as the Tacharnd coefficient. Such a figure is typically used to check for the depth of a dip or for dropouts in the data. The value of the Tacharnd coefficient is 9.669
